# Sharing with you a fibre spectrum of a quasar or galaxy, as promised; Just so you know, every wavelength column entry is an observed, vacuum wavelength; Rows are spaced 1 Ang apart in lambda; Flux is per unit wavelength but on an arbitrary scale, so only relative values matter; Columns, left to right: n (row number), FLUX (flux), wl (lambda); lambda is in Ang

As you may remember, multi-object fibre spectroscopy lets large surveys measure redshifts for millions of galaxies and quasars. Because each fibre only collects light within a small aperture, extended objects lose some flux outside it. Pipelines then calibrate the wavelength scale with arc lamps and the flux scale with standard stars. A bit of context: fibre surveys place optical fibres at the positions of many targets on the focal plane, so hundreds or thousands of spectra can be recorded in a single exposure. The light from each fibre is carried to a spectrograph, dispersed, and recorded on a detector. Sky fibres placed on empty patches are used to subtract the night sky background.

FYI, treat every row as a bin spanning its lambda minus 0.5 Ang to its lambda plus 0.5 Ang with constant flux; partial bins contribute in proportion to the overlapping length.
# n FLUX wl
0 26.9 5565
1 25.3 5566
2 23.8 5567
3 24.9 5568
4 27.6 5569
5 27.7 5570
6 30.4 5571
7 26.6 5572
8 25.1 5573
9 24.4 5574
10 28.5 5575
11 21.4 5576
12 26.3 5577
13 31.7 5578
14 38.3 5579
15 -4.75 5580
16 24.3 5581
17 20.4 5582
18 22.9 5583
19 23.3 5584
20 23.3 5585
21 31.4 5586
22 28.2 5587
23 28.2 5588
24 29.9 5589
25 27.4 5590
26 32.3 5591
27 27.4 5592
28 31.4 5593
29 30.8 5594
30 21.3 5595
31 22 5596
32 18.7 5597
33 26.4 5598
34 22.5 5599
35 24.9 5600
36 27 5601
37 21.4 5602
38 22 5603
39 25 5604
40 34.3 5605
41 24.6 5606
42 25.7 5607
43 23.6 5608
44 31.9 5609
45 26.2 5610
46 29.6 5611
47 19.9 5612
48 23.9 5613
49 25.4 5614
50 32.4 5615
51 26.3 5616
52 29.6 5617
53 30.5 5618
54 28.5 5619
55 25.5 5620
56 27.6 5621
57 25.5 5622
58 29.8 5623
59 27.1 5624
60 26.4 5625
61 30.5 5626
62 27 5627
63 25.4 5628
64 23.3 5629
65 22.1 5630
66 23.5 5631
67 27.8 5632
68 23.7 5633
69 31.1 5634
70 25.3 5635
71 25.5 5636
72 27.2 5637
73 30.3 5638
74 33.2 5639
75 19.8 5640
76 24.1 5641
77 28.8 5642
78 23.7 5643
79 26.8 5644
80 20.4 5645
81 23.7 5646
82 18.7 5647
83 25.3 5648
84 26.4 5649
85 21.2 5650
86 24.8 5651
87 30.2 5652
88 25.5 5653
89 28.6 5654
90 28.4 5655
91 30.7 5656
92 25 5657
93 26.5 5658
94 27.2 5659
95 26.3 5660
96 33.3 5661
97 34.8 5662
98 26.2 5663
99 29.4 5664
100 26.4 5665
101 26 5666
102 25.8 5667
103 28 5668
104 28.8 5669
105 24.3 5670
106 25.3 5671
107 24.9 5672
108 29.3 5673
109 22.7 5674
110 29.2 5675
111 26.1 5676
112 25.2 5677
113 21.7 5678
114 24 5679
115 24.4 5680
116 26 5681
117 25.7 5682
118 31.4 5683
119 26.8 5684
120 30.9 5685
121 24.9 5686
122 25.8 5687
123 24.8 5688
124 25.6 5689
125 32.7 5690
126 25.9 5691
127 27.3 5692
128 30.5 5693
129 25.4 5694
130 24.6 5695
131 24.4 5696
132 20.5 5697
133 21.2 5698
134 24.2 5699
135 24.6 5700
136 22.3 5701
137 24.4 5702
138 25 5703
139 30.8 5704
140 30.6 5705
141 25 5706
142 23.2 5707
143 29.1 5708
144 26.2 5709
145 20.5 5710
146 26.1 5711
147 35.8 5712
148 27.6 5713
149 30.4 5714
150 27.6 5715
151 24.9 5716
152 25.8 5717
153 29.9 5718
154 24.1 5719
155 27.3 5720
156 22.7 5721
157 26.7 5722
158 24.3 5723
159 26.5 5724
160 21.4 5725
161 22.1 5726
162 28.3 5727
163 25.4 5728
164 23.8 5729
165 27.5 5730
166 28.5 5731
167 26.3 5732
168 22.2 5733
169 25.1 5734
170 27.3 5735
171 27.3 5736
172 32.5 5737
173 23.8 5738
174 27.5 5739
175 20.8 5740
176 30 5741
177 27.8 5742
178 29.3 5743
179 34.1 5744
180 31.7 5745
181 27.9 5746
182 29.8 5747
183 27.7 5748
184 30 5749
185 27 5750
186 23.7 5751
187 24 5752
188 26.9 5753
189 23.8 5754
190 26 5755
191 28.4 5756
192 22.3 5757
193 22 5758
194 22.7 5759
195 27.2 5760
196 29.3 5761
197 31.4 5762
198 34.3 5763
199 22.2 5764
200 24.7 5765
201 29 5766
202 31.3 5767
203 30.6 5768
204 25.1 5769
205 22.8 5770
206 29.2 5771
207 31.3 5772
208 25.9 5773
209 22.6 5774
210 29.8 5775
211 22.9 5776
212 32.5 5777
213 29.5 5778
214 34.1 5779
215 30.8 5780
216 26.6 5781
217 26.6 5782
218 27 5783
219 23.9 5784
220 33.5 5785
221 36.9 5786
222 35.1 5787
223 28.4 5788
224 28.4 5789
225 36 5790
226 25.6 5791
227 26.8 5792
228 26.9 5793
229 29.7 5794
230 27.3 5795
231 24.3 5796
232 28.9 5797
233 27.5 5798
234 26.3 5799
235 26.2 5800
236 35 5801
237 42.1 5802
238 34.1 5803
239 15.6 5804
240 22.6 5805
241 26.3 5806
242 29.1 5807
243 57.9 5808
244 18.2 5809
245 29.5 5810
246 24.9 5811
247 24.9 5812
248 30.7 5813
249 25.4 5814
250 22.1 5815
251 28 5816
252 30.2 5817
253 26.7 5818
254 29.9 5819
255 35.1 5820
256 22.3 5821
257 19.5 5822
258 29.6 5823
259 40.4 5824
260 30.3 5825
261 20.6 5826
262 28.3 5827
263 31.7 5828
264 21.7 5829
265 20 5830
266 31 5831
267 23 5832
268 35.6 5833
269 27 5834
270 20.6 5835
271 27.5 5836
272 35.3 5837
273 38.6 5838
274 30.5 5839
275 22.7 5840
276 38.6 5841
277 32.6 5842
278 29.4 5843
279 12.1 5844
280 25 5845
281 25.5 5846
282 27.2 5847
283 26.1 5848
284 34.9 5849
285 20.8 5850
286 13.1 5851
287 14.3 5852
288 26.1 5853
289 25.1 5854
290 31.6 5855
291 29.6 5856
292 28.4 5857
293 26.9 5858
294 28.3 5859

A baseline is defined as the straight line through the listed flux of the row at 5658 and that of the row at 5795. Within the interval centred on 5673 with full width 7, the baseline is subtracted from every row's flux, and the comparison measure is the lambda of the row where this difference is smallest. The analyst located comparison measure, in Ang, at 5674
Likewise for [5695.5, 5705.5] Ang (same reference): 5697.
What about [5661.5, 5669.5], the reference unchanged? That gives 5667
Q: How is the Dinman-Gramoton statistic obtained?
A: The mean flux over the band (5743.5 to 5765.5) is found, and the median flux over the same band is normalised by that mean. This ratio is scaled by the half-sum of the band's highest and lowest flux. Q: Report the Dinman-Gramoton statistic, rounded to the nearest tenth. 28.1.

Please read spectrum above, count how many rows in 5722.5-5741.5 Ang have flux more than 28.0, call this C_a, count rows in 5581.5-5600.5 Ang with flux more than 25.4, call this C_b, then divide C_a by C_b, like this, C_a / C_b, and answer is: 0.4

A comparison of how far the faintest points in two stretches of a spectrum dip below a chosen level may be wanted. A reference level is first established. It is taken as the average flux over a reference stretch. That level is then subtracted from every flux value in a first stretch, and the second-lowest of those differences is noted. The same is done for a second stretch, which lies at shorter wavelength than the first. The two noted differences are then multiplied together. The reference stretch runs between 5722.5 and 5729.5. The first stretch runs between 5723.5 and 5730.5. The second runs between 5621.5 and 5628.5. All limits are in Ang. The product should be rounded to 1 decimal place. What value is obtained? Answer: -2.3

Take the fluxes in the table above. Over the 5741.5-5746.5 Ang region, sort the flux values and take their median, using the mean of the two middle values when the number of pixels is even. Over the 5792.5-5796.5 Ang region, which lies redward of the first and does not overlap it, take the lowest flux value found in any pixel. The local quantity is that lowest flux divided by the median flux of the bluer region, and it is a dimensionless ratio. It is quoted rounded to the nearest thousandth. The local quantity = 0.829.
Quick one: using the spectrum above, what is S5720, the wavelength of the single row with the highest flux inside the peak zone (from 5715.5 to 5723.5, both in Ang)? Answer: 5718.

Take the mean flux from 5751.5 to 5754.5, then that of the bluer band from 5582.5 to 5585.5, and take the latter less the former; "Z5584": -1.7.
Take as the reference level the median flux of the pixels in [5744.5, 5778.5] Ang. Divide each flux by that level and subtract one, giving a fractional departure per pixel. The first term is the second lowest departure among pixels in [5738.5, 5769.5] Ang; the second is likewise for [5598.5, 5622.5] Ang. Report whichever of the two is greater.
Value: -0.199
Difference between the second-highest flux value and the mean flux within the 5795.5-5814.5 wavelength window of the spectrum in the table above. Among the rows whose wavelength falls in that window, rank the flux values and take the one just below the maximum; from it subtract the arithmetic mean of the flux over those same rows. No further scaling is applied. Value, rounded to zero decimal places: 13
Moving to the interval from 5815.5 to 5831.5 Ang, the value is 7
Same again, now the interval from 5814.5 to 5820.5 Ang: 2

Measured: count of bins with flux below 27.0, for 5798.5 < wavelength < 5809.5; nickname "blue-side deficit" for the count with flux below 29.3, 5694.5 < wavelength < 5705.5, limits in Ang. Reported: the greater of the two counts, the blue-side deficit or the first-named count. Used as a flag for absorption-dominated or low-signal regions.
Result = 9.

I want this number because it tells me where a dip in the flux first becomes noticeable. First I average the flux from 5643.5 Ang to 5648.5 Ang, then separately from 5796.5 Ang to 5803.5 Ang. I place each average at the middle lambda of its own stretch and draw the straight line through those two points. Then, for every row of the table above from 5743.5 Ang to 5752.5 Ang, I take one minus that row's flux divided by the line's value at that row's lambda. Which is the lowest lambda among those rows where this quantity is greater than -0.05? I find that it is 5746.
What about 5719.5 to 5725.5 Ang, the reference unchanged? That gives 5720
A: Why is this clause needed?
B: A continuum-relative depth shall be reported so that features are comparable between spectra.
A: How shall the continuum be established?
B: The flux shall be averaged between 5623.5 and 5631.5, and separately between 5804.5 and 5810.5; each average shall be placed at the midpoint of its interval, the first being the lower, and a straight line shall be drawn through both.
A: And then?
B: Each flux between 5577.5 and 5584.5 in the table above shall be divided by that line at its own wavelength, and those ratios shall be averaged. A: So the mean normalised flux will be 0.91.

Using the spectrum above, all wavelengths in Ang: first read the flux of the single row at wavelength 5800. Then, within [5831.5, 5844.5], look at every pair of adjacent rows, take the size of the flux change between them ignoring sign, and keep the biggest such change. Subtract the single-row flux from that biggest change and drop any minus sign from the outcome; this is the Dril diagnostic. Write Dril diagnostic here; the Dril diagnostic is 8.9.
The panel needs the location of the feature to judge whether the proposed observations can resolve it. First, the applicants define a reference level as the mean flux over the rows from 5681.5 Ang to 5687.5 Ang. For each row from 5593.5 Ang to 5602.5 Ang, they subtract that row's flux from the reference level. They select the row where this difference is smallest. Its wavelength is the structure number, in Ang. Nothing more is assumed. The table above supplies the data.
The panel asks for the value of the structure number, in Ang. 5594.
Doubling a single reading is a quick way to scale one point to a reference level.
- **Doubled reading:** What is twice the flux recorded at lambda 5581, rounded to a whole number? 49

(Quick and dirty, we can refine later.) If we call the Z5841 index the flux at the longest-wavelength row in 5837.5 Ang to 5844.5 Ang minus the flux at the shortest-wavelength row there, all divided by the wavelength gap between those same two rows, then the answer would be -4.4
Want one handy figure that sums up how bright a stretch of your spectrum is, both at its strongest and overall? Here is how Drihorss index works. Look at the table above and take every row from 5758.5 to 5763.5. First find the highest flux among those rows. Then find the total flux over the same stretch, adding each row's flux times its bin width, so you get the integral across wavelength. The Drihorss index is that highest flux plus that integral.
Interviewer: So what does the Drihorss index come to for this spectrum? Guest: 179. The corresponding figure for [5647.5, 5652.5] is 158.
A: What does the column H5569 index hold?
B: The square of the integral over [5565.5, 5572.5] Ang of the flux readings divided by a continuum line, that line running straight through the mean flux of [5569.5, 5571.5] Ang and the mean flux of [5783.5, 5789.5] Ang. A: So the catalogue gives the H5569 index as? 41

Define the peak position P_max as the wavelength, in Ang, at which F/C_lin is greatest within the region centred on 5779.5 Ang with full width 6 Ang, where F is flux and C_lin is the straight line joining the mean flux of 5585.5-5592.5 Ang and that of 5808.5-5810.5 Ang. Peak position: 5779 Ang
